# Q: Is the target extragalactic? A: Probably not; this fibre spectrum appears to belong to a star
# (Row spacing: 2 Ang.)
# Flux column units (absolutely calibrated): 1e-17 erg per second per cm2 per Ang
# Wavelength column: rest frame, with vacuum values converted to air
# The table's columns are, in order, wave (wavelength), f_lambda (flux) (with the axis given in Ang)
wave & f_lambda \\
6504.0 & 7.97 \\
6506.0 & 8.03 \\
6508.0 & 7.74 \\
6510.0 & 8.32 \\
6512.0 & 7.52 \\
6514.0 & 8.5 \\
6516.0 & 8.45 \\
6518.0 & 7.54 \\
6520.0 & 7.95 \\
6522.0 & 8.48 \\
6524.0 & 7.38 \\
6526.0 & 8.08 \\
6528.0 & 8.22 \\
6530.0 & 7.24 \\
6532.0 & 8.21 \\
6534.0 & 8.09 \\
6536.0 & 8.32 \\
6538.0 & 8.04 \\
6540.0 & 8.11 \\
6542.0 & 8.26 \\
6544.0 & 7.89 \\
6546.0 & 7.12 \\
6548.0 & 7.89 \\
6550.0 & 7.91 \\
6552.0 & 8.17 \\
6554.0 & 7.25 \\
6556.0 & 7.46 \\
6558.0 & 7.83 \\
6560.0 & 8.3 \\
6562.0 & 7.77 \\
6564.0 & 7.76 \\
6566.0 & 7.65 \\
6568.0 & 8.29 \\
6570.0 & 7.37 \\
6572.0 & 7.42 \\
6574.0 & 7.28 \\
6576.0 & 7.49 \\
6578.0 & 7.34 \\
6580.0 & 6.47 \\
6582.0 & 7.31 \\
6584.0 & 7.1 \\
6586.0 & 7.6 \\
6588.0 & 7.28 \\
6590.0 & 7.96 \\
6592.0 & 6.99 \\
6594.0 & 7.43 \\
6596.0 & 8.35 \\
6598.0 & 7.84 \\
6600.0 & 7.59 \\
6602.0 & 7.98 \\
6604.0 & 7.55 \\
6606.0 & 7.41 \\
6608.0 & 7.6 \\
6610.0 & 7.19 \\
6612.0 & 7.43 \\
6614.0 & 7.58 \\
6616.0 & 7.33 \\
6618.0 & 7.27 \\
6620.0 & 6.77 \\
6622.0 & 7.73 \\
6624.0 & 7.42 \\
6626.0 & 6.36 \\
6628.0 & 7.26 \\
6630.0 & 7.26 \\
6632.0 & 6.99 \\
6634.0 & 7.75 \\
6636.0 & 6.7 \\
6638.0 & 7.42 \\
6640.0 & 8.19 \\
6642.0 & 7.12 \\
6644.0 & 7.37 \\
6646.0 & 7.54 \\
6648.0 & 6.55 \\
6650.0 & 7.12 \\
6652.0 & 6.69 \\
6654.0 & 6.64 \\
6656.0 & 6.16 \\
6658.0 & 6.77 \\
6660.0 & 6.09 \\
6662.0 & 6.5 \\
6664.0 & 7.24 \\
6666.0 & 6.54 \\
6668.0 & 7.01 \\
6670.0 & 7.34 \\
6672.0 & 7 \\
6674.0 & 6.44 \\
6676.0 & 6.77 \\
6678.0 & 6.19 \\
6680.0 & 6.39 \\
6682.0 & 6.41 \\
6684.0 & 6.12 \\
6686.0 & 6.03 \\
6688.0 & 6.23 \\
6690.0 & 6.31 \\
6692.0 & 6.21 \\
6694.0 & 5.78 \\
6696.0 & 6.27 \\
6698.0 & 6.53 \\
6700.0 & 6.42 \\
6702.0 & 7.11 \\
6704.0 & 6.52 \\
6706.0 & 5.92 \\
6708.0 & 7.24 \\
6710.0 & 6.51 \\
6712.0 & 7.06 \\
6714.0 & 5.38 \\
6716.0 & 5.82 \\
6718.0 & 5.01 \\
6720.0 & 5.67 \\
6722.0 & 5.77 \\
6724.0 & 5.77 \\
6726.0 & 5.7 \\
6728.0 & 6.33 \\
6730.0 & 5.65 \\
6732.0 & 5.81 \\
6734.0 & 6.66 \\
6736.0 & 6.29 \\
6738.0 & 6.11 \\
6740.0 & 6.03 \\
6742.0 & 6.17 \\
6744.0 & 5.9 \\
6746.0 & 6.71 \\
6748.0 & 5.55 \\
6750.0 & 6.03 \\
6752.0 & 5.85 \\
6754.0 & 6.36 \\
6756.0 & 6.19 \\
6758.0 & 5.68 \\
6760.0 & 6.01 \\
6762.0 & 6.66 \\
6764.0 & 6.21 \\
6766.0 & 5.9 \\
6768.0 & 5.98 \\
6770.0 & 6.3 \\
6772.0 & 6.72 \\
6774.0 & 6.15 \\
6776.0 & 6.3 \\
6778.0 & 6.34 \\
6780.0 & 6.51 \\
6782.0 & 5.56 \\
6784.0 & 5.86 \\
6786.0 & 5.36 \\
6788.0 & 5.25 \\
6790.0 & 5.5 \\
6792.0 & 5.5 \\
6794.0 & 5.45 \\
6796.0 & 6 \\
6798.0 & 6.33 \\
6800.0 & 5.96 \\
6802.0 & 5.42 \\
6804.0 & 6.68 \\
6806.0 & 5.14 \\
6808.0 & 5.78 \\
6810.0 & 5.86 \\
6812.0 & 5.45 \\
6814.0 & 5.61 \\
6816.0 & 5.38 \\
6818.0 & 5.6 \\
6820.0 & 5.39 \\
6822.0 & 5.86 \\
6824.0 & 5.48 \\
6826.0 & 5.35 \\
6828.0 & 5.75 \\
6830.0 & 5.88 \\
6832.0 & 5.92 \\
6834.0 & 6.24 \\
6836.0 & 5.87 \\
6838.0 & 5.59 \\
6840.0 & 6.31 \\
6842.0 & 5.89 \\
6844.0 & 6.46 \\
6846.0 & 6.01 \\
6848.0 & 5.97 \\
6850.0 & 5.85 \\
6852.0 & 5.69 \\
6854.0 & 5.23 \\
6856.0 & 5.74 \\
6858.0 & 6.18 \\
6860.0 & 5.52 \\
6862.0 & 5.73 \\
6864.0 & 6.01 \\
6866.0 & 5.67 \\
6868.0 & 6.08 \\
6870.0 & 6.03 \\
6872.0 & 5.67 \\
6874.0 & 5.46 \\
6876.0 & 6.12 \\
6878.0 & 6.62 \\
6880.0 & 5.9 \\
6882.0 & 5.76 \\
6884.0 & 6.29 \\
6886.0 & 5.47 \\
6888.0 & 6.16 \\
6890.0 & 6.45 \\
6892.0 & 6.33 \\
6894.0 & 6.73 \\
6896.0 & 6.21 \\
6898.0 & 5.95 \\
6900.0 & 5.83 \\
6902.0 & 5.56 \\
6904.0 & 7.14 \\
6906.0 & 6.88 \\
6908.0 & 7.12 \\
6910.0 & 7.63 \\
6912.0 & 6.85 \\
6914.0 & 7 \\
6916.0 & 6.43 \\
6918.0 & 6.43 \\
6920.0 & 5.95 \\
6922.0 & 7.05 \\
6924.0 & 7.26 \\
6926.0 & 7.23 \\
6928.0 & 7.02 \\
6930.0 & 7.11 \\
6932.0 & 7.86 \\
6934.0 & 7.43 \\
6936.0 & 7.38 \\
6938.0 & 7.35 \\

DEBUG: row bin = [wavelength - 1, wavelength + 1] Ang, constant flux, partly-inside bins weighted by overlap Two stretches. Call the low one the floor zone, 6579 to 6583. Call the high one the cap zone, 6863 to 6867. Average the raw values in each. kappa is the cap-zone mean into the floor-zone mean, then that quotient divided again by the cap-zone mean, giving 0.20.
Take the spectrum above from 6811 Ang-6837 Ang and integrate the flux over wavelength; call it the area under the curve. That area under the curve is 148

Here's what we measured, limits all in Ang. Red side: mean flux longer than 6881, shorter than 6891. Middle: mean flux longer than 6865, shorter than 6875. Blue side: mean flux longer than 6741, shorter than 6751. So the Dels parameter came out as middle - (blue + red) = -6.32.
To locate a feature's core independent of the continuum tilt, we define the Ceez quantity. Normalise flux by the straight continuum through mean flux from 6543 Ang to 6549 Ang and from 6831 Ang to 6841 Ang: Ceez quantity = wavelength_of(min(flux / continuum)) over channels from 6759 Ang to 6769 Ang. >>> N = 6766.0 Ang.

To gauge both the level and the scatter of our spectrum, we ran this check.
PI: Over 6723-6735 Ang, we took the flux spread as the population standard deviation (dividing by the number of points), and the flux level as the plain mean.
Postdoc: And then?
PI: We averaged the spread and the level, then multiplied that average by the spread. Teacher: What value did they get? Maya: 1.19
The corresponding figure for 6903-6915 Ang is 0.95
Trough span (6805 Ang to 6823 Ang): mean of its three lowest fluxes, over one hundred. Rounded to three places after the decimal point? 0.053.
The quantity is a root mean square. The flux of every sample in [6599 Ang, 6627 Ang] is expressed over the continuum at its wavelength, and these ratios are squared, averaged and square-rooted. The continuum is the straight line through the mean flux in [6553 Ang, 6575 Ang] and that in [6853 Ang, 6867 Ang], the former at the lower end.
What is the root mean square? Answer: 1.00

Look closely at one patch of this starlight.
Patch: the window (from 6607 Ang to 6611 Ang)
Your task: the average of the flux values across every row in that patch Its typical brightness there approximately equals 7.4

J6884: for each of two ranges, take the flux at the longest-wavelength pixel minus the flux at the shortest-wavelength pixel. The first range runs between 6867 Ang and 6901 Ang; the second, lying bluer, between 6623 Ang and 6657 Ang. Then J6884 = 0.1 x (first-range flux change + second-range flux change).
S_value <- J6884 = -0.15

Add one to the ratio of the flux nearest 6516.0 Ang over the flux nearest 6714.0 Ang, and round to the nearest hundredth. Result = 2.57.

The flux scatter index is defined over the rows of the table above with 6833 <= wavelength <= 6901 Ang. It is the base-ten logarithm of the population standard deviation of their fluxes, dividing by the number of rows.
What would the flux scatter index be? -0.47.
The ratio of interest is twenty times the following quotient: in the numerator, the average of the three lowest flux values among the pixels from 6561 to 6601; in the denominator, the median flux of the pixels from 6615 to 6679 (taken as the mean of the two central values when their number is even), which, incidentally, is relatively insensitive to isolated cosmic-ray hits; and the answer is 19.6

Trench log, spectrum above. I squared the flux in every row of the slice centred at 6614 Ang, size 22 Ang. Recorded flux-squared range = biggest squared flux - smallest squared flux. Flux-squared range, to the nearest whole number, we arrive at 14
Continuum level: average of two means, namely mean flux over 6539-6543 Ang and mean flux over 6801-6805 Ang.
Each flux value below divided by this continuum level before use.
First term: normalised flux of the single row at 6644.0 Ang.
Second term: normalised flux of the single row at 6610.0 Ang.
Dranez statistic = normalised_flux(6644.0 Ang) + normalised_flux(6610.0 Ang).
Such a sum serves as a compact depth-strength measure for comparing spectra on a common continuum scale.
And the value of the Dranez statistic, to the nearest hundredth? 2.05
